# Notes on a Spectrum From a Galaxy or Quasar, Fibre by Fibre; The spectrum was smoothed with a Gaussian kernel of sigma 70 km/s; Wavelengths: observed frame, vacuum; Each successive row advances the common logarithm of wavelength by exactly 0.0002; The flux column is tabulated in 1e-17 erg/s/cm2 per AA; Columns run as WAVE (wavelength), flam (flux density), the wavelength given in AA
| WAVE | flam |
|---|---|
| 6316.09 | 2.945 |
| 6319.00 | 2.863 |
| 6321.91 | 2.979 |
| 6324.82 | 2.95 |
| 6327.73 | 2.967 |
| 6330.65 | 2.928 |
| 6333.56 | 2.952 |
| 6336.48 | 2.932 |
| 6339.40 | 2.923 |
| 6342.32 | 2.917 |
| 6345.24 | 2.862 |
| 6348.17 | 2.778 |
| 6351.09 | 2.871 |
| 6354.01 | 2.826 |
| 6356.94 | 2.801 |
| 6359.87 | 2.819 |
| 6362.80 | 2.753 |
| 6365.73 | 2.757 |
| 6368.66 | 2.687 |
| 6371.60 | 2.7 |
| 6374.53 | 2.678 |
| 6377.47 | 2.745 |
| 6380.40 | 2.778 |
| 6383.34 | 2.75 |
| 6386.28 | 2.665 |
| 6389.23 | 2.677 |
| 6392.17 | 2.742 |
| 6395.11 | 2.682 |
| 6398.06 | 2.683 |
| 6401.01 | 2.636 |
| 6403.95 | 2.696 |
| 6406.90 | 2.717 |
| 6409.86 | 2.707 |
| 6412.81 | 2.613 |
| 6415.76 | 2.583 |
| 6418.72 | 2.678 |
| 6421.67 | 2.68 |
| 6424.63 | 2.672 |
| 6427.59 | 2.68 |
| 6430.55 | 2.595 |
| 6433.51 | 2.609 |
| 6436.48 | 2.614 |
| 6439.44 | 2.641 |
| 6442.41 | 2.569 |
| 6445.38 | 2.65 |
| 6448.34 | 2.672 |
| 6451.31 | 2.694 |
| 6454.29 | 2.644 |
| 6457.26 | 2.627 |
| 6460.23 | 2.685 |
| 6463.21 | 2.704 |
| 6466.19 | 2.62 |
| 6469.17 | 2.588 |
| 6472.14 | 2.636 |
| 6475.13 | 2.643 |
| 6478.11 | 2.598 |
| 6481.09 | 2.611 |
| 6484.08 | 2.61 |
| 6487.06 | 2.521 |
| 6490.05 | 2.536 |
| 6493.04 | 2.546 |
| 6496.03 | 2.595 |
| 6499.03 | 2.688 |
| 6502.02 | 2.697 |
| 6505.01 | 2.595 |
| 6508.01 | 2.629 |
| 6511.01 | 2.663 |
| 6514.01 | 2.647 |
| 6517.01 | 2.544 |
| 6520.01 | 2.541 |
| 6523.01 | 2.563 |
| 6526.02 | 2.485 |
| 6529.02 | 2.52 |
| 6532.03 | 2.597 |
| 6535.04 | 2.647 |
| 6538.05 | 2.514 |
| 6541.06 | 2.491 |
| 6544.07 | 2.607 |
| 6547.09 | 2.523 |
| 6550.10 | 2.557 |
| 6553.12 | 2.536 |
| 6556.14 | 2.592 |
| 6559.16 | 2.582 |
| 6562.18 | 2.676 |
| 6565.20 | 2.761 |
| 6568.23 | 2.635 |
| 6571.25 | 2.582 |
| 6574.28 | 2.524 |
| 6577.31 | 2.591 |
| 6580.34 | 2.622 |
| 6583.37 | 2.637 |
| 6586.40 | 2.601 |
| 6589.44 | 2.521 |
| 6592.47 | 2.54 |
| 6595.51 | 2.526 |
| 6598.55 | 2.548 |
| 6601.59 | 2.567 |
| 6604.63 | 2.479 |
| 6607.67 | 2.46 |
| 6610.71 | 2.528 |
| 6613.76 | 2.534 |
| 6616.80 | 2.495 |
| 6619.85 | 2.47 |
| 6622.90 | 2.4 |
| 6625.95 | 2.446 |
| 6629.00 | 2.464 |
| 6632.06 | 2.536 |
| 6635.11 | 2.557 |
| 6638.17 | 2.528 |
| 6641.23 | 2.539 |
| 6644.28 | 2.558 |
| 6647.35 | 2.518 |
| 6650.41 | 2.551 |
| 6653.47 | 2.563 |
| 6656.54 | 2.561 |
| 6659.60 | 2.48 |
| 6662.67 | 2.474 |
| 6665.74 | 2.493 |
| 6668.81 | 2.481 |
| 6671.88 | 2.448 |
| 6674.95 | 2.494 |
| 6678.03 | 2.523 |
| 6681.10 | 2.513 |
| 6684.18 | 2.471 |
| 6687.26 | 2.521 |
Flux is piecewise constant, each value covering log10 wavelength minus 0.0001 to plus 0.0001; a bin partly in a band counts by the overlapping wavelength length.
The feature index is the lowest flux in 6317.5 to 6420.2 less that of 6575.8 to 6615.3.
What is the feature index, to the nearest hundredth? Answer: 0.12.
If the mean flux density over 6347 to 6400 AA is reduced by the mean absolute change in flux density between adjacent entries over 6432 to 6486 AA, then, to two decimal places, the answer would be 2.71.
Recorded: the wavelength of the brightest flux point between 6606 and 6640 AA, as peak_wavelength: 6635.11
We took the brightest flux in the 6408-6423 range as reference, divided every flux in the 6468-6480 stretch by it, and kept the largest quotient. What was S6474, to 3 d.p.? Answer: 0.976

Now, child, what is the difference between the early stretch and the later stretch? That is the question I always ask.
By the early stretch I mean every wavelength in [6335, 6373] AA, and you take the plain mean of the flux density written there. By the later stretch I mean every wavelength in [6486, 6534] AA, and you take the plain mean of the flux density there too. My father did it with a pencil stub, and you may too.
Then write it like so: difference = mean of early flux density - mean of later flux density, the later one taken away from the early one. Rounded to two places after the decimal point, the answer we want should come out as 0.23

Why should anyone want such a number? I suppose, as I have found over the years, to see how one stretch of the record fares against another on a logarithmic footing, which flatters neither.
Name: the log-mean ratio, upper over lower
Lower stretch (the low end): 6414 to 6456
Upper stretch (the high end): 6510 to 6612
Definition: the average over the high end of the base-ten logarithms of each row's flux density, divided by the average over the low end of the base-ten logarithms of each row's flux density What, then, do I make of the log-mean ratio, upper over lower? 0.97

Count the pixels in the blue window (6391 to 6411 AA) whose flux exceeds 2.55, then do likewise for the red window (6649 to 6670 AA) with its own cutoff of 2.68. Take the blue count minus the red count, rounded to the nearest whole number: 7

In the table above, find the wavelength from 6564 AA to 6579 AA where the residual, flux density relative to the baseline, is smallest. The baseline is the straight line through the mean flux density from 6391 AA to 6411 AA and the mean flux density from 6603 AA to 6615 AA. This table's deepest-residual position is 6574.28 AA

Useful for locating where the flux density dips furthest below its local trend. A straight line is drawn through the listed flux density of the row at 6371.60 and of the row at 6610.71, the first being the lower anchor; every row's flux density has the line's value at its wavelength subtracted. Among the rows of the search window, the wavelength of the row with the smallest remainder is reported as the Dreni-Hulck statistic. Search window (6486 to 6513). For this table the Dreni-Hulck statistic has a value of 6487.06 AA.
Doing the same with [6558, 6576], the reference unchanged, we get 6574.28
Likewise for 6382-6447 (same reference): 6415.76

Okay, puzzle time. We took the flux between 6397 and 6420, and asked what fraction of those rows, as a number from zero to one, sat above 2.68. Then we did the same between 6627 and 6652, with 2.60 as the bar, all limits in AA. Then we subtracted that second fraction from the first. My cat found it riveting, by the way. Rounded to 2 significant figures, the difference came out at 0.50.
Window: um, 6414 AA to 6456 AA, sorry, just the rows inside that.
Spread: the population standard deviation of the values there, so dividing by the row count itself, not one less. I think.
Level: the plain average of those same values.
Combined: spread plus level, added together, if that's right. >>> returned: 2.68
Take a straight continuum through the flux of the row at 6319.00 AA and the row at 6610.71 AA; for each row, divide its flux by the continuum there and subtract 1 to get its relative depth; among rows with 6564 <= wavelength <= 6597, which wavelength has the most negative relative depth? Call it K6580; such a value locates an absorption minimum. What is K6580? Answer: 6574.28 AA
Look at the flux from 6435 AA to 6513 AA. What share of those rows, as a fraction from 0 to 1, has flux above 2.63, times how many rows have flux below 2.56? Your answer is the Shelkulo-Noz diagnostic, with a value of 1.4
